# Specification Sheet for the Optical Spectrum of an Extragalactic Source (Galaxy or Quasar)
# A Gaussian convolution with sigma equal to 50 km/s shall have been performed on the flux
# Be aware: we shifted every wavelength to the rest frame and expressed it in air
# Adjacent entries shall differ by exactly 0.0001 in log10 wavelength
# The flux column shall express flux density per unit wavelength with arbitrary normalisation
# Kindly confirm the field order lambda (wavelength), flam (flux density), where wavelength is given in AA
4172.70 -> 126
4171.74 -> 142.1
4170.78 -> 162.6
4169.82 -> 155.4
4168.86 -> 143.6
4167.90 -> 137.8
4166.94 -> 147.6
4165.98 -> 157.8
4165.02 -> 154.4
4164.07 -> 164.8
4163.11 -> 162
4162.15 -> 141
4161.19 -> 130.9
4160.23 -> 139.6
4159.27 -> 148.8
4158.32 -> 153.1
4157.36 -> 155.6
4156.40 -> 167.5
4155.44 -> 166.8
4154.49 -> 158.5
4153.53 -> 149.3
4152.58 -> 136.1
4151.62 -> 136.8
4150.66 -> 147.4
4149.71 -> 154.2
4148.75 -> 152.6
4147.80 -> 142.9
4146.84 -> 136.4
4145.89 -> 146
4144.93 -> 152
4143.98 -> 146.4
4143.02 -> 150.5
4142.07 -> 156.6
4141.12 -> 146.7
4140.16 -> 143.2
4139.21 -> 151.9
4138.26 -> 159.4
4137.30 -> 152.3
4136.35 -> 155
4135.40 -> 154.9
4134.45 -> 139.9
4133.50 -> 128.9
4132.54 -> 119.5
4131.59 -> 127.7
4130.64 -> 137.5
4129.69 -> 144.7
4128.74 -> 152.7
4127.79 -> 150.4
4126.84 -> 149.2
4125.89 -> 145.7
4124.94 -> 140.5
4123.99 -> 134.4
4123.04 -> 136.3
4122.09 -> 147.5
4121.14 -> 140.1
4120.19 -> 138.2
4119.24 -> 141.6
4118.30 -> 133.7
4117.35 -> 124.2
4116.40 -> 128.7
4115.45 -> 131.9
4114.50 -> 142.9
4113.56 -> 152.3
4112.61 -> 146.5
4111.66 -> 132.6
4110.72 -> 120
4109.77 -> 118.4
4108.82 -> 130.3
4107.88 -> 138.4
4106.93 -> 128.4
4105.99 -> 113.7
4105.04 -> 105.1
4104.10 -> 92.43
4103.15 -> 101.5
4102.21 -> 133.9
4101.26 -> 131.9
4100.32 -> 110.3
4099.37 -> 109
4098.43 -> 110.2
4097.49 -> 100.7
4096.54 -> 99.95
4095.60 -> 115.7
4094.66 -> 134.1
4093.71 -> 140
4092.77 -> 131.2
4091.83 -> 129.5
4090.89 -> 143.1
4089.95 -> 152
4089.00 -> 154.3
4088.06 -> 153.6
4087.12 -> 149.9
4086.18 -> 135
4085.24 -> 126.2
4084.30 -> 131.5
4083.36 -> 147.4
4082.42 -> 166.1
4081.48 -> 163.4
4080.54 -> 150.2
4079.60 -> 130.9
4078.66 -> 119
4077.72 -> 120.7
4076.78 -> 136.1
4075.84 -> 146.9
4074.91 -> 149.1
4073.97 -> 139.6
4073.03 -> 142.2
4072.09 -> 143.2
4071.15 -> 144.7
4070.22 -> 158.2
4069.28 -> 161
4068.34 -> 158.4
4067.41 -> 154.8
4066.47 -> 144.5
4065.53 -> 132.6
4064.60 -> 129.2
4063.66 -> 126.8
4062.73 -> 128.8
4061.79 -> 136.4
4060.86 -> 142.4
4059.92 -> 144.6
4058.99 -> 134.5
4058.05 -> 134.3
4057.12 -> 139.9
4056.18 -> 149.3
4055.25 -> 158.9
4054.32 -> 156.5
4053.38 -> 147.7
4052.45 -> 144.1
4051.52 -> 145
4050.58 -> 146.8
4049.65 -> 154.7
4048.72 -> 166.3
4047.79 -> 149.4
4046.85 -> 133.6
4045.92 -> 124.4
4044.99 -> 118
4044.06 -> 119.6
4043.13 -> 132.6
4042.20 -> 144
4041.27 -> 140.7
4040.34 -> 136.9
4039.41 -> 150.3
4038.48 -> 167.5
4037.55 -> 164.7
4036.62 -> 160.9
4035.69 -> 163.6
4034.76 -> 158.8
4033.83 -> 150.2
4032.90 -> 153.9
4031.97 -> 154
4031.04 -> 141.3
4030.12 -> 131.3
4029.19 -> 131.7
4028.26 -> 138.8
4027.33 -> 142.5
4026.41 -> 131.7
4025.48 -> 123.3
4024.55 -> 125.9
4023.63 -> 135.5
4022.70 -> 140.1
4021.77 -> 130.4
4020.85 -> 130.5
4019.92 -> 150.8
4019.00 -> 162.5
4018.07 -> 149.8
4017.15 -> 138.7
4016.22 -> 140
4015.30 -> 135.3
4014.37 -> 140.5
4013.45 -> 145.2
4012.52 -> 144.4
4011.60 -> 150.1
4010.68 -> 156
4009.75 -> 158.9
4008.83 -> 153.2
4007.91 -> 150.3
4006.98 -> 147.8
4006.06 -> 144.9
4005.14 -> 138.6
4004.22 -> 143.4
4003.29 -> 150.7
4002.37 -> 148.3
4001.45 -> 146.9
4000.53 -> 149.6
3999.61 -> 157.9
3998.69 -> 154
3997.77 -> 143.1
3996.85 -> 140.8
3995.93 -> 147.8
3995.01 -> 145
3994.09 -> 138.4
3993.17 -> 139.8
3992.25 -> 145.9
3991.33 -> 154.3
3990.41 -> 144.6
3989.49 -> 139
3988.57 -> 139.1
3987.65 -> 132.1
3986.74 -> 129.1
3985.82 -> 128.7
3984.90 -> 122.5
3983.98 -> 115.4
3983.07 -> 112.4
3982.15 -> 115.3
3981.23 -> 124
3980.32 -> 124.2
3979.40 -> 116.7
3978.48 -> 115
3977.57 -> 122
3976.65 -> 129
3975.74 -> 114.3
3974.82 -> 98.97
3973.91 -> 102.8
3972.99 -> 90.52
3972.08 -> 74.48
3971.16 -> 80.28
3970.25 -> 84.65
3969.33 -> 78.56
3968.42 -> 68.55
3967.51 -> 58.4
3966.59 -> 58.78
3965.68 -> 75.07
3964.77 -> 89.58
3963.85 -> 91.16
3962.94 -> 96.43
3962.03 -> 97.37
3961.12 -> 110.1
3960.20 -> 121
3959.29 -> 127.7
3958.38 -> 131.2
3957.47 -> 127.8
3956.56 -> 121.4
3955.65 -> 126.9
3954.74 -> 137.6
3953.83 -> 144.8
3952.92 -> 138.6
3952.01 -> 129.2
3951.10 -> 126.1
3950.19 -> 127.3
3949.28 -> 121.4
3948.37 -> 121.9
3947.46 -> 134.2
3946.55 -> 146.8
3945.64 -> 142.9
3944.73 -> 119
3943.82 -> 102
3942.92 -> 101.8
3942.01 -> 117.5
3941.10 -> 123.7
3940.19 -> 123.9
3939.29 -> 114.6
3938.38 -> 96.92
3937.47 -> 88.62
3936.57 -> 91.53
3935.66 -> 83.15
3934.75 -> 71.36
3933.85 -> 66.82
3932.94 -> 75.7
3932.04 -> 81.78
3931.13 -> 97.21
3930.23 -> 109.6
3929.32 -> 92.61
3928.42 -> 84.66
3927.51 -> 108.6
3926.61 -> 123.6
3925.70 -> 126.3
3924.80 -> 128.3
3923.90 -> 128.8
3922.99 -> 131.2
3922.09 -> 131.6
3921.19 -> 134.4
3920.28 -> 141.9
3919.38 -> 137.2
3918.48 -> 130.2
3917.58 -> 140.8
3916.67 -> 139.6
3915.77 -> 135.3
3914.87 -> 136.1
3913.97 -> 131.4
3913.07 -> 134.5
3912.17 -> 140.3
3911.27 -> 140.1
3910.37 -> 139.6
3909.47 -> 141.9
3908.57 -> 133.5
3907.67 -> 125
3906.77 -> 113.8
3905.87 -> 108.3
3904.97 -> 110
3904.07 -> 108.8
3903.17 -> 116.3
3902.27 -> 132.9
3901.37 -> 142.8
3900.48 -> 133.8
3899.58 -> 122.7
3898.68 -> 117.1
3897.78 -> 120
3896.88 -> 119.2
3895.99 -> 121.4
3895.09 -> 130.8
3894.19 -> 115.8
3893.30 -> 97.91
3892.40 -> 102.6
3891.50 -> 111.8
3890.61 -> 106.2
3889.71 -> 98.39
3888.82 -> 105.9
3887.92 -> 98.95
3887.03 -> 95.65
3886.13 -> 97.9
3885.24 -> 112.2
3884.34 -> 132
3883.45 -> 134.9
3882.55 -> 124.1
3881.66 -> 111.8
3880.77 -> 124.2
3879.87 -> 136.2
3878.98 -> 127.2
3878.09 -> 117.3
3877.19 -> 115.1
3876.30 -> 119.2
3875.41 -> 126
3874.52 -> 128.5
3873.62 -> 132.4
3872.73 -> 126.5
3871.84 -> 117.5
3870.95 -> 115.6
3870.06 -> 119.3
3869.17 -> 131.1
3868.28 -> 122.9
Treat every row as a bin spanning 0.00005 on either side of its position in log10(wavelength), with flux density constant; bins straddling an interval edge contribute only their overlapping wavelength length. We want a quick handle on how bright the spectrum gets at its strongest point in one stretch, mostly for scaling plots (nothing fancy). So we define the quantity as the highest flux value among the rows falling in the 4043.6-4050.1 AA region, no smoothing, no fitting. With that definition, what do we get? 166.3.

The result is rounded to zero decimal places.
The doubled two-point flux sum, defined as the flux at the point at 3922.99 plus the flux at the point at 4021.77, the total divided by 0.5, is 523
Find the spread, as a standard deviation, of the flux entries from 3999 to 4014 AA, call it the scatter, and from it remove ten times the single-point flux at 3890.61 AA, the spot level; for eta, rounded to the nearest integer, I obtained -1057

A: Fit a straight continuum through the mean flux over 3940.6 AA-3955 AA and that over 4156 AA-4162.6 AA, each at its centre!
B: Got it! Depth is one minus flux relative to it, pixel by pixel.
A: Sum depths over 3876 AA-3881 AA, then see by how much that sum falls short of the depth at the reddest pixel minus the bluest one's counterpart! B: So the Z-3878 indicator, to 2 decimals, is 0.11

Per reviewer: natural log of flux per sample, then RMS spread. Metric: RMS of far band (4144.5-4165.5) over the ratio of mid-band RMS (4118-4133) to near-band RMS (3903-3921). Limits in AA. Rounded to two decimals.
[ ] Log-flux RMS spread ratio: 4.93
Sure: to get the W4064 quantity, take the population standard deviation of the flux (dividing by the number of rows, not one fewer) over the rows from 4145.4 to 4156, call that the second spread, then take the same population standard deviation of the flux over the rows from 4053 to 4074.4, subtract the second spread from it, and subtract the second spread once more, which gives -8.4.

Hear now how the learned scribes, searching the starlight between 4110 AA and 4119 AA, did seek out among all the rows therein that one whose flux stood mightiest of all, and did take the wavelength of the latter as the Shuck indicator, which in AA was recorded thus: 4113.56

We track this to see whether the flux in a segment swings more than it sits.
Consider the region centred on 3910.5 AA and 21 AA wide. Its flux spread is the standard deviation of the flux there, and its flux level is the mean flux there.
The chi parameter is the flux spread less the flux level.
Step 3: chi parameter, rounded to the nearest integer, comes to -120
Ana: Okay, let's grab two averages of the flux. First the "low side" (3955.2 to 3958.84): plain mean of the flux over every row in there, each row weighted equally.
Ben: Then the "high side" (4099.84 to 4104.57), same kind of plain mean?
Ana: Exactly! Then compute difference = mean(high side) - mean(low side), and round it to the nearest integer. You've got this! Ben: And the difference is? -13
